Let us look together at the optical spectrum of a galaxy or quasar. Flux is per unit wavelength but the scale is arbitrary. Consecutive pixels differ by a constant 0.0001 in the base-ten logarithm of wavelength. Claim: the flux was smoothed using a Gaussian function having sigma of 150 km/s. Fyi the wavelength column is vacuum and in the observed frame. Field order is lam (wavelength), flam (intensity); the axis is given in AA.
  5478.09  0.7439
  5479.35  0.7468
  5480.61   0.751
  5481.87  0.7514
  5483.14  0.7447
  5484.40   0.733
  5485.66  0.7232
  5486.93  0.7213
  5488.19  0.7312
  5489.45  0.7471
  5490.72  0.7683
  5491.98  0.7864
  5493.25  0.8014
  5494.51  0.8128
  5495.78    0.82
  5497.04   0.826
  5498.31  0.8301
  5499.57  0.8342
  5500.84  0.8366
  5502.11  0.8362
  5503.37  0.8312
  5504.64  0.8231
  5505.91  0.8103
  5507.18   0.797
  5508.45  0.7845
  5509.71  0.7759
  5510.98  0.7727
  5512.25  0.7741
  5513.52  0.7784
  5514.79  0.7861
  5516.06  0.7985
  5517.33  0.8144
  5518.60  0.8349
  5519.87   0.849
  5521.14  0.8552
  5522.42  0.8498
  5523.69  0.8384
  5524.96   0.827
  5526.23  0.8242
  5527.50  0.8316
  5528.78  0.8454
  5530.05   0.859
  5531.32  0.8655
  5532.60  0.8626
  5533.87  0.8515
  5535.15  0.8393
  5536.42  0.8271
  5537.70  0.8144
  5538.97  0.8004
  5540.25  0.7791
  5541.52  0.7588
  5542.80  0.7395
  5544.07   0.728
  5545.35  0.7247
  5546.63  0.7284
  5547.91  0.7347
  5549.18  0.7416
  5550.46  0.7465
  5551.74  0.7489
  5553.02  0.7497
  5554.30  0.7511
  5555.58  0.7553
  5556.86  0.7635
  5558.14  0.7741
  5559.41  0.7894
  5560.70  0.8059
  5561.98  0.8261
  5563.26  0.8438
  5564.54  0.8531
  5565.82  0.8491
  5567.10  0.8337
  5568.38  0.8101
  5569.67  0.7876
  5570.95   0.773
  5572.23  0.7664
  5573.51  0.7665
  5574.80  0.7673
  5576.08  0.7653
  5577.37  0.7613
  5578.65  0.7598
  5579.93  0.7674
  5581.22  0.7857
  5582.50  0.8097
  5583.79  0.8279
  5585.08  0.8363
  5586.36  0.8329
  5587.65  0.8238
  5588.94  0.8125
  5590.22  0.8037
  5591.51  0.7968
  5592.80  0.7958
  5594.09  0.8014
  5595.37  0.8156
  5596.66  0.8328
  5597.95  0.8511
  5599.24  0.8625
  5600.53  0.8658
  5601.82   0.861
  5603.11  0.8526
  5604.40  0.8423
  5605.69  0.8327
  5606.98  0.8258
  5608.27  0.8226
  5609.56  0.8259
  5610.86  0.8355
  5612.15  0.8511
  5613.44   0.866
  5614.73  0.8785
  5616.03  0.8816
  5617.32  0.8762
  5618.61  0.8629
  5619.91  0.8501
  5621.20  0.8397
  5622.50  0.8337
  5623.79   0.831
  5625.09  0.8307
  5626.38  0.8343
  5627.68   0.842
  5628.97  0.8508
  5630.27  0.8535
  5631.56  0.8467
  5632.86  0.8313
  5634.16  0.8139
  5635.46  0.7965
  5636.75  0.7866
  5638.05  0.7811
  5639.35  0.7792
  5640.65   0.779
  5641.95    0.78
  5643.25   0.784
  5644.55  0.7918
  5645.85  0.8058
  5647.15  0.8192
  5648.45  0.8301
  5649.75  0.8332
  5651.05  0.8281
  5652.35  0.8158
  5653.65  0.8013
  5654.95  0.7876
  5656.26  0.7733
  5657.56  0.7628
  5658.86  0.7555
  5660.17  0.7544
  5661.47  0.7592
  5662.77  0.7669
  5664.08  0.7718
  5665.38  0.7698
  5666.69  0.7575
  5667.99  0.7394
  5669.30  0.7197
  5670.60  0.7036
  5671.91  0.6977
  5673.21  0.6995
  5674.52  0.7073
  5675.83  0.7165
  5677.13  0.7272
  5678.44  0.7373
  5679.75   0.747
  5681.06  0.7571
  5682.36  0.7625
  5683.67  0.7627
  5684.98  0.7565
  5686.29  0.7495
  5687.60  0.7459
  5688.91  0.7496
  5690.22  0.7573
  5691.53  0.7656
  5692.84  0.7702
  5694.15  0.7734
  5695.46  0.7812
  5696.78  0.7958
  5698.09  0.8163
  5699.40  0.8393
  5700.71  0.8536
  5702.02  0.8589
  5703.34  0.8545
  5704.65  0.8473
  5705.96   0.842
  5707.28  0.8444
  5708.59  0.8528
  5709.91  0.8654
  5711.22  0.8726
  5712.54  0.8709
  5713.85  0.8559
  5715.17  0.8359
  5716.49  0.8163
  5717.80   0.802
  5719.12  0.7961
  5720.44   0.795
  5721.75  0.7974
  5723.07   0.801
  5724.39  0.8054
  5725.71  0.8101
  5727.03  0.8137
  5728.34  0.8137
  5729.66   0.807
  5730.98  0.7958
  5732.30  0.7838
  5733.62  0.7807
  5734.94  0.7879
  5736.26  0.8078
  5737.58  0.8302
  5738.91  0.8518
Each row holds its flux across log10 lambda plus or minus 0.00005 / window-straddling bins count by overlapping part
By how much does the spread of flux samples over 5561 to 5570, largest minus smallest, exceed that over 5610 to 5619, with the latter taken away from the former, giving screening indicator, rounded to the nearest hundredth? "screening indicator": 0.02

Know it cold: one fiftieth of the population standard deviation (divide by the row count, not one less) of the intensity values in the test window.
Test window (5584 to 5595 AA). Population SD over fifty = 0.0003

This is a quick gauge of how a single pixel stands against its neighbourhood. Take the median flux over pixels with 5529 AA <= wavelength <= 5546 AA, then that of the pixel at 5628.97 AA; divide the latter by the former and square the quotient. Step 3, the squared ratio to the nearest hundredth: 1.09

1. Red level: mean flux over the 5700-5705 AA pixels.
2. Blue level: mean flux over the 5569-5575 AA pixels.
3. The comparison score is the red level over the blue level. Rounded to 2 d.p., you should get 1.11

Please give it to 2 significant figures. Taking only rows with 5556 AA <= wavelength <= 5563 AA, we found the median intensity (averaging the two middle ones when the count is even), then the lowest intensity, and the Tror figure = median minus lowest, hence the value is 0.026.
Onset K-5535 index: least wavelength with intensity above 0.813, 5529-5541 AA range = 5530.05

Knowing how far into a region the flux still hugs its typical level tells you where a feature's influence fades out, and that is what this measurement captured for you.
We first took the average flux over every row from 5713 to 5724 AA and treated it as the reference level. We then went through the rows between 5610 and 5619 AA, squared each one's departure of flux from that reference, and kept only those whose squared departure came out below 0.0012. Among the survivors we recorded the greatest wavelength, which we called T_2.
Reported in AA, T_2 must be 5610.86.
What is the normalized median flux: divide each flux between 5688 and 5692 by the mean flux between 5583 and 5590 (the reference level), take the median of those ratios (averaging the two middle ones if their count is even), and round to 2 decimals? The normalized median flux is 0.92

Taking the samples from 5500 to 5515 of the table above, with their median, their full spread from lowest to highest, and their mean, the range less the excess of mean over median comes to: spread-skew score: 0.05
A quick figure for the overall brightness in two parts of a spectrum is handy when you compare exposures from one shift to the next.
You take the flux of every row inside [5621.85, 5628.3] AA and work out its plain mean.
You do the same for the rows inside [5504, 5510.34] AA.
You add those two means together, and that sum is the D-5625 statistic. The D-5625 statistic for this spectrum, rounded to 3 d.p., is 1.632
